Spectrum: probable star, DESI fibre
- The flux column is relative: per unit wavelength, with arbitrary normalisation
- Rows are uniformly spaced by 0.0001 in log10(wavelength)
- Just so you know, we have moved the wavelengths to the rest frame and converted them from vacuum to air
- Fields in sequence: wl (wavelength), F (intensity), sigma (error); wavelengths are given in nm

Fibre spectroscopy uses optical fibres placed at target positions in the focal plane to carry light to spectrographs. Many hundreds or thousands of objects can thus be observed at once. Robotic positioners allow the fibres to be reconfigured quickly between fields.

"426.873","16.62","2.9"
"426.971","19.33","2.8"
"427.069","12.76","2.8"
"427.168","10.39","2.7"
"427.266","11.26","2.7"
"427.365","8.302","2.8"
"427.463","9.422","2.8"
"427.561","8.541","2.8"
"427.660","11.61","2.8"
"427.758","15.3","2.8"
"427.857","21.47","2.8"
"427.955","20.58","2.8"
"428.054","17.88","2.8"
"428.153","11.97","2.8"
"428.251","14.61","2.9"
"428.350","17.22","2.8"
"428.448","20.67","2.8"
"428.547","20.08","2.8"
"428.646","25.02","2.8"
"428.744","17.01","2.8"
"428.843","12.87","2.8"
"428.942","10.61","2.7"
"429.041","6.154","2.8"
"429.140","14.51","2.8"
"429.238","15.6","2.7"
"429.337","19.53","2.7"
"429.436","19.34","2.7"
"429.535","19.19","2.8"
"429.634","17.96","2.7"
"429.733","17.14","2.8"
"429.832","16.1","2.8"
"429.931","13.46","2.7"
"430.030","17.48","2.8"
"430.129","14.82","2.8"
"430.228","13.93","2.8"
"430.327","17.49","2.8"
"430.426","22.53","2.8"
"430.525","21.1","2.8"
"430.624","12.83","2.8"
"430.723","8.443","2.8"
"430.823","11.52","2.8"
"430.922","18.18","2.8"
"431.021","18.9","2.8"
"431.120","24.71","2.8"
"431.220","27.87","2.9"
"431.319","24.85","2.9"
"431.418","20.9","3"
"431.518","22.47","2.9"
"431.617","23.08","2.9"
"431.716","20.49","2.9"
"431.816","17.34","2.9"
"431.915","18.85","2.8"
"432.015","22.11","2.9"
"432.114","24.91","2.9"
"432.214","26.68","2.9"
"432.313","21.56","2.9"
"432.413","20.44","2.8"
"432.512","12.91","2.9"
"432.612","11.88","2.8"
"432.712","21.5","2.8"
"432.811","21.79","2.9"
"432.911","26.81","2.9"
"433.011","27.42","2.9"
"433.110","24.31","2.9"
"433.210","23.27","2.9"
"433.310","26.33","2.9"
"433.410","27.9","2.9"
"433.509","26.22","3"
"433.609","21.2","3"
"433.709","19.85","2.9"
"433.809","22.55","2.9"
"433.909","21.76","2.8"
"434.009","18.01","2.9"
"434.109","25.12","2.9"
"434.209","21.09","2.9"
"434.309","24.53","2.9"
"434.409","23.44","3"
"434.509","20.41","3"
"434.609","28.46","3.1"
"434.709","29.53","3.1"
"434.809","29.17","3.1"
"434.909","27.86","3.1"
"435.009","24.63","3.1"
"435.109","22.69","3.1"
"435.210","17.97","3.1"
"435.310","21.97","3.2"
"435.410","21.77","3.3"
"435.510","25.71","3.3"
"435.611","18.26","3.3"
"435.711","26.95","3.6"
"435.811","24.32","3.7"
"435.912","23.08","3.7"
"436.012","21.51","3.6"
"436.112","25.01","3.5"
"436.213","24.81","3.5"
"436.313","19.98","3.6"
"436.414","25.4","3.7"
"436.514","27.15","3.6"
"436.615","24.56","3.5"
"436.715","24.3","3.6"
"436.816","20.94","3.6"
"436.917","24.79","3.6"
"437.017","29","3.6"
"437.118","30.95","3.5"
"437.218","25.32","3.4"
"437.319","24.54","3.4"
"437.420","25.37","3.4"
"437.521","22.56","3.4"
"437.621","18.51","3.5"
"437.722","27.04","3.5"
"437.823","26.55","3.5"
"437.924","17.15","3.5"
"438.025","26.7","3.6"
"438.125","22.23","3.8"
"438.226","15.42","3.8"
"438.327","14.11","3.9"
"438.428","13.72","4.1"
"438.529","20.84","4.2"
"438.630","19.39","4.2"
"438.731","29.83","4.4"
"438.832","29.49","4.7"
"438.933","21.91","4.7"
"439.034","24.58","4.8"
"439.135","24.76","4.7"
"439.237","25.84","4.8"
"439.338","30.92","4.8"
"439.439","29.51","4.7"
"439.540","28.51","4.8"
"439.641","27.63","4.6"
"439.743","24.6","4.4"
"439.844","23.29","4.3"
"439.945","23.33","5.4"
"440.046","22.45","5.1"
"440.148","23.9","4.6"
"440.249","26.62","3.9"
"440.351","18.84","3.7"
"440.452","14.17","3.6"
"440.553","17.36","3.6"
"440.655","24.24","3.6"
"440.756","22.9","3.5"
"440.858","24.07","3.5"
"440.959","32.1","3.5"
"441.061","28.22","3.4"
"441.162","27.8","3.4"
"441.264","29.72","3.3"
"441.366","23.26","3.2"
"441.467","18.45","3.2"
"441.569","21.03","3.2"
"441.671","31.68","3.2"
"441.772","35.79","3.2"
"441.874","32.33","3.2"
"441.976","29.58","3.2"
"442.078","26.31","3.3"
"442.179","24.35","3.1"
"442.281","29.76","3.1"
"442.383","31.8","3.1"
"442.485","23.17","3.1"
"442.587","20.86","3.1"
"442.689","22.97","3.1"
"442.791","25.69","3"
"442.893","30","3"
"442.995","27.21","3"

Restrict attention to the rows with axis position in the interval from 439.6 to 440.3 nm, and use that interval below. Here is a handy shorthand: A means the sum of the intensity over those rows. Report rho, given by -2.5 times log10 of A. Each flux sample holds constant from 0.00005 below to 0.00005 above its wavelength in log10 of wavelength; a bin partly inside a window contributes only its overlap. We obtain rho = -5.59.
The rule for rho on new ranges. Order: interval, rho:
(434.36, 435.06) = -5.66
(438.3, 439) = -5.44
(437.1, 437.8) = -5.60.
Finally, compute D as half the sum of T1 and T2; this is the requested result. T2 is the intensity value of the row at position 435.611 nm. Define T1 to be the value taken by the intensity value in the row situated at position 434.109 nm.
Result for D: 22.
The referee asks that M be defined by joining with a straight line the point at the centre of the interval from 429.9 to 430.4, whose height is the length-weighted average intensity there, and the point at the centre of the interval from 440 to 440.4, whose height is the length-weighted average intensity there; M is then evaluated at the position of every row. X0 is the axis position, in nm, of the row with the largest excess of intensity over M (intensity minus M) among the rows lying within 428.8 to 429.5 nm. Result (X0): 429.337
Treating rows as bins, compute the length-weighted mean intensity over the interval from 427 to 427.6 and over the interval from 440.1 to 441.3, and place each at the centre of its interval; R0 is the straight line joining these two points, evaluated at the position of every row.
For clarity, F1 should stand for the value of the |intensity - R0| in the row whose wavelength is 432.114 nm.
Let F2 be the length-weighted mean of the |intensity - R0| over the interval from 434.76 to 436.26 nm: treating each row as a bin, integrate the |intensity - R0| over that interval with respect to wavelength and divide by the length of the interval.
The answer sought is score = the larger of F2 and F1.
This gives 9.6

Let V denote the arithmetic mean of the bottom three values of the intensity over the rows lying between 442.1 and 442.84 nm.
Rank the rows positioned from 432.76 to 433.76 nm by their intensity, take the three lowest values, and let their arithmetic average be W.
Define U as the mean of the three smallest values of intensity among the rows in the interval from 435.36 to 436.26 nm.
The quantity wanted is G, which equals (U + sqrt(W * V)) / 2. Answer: 21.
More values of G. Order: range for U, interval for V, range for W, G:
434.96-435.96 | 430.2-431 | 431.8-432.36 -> 17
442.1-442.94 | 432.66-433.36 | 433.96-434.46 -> 22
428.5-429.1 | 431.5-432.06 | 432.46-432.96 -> 13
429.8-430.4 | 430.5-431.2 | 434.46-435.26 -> 14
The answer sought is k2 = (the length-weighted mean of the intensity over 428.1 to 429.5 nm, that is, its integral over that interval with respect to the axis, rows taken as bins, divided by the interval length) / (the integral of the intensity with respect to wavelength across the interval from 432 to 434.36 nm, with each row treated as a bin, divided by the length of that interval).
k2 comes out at 0.72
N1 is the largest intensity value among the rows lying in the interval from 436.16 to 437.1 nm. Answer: 29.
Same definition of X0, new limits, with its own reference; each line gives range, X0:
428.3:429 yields 428.646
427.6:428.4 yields 427.857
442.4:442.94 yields 442.893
